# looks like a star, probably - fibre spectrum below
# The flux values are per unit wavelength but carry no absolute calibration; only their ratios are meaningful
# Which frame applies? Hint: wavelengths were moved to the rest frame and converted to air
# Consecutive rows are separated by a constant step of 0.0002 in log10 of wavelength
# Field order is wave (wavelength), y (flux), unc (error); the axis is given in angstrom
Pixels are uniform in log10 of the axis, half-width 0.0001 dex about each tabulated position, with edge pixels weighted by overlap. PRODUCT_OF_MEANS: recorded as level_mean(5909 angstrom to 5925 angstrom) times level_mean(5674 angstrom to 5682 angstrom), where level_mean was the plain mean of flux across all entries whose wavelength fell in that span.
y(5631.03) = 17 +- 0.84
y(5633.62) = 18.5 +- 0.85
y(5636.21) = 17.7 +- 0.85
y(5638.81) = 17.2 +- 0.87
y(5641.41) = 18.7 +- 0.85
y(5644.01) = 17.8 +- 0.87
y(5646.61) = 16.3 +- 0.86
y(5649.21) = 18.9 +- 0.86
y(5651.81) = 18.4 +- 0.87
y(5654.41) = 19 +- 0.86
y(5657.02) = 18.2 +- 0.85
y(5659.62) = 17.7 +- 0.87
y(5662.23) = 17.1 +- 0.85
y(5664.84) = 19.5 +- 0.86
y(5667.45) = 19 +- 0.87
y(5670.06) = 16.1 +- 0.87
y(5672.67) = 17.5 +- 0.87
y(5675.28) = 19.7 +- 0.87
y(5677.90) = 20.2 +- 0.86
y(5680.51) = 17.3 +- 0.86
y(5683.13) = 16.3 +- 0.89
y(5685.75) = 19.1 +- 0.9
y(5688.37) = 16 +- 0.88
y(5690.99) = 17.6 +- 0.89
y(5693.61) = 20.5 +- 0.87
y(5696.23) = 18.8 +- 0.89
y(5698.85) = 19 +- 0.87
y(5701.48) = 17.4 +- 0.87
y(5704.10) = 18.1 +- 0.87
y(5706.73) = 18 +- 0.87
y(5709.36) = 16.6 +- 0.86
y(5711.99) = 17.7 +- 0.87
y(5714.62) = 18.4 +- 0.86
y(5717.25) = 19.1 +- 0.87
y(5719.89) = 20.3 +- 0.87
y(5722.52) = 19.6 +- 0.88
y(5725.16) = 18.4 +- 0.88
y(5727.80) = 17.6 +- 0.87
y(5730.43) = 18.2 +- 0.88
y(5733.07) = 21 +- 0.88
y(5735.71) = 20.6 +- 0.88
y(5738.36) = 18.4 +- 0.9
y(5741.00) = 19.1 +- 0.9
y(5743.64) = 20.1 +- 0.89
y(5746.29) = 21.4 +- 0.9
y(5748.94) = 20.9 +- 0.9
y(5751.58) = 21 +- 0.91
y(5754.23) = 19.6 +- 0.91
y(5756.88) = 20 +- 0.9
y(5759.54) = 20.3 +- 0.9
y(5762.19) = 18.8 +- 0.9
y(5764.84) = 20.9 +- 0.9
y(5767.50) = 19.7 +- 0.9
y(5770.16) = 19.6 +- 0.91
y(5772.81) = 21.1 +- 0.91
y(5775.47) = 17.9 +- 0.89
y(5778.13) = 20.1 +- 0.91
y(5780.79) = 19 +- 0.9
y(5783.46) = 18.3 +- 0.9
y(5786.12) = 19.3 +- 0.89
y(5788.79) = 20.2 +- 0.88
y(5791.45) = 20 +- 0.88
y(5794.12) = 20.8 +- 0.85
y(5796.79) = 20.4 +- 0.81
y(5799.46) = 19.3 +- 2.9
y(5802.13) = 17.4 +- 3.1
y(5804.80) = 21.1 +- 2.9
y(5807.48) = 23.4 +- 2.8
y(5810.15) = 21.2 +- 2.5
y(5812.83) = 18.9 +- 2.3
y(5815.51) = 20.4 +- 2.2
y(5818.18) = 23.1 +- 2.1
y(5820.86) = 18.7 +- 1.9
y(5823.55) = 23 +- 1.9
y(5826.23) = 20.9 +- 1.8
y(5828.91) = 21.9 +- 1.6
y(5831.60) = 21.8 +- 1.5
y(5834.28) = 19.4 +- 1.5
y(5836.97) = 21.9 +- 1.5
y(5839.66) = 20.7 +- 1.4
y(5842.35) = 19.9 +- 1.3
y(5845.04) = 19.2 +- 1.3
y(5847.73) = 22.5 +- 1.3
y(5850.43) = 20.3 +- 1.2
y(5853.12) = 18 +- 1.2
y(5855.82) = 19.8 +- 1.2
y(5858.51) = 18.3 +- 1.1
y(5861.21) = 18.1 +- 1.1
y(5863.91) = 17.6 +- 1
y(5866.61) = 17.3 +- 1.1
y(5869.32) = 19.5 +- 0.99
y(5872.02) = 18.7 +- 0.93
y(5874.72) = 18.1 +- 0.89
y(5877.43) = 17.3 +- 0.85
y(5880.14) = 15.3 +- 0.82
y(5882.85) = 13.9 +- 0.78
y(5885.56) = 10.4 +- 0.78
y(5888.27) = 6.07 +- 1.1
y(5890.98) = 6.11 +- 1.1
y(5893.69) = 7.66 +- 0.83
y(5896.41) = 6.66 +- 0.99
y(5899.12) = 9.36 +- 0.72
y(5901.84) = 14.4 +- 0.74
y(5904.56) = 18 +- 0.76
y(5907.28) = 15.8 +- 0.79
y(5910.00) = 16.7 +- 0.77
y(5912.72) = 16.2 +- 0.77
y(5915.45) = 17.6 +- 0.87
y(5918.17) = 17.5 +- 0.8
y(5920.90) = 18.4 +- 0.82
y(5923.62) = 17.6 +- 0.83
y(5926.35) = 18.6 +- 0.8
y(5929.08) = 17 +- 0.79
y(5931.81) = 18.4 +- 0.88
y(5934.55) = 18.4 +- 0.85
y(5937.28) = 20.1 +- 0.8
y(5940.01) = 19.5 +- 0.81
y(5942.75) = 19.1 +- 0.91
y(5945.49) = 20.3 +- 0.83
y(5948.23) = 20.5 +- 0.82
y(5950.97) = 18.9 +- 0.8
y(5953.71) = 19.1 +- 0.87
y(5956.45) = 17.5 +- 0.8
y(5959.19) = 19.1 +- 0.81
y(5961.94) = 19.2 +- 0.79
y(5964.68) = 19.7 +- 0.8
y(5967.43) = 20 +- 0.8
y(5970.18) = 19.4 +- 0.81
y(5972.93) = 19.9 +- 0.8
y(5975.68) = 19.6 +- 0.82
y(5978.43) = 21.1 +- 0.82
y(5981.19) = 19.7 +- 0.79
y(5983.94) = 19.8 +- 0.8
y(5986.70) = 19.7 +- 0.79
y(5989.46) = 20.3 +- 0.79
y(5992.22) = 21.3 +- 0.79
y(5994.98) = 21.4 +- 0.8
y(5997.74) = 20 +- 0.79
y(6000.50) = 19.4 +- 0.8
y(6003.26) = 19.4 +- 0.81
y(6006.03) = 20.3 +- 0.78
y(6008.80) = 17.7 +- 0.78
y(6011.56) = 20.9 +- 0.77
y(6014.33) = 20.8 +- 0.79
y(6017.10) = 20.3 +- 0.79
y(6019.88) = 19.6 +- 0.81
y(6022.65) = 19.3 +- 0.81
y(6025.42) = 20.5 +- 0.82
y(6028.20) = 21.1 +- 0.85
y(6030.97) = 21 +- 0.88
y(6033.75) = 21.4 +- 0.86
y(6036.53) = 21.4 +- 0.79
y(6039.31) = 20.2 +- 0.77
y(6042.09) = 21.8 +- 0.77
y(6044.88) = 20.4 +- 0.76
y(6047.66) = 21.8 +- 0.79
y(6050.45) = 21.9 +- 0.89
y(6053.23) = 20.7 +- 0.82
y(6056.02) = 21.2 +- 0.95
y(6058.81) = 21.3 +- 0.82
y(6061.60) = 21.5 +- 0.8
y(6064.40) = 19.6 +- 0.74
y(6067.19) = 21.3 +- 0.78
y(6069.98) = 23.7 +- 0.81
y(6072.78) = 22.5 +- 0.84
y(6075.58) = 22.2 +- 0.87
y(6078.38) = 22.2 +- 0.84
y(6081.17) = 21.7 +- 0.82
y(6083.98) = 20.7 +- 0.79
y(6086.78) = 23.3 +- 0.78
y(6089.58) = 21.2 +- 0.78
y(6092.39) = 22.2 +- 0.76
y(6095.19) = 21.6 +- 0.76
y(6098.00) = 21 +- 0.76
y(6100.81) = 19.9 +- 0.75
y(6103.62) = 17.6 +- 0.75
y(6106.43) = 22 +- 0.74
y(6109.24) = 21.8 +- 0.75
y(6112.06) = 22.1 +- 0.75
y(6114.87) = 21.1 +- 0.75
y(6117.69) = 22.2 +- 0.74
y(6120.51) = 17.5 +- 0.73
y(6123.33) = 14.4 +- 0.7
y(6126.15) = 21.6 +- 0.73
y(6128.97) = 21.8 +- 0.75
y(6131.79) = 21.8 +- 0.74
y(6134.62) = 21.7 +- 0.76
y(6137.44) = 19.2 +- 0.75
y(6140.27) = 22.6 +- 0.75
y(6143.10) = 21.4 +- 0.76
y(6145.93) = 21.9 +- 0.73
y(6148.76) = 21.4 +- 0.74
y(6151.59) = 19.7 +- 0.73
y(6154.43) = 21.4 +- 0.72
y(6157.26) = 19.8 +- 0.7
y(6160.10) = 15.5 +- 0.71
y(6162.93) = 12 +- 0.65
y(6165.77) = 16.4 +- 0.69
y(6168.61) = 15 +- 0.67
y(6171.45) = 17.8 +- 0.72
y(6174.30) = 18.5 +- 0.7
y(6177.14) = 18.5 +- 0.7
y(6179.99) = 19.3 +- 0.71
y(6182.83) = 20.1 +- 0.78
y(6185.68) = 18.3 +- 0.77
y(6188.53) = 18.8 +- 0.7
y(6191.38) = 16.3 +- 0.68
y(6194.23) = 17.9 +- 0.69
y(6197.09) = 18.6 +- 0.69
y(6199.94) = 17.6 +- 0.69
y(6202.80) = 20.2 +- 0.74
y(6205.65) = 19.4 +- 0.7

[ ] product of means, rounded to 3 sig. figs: 330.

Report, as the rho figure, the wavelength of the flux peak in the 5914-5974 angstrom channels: 5948.23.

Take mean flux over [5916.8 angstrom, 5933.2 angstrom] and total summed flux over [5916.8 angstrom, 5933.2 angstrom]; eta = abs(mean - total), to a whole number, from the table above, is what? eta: 90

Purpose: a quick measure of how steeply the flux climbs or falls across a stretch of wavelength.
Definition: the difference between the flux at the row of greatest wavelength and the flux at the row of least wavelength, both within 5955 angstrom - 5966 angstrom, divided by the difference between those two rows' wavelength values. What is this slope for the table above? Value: 0.27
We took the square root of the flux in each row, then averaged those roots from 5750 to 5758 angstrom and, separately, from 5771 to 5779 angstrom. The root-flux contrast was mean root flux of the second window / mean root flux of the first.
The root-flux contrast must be 0.99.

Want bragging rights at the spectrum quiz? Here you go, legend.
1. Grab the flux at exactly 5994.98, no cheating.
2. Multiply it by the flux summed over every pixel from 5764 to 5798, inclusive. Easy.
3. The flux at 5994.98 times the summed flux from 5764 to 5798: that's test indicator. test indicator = 5506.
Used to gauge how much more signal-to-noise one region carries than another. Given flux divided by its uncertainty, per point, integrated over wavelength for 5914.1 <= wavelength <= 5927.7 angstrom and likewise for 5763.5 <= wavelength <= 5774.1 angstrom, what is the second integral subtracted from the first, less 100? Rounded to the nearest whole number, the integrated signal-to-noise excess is -41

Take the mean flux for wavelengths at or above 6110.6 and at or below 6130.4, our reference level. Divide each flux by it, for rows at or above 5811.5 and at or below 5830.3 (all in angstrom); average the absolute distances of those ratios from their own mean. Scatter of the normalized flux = 0.072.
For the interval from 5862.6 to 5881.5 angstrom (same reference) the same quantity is 0.046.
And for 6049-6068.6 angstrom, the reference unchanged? 0.026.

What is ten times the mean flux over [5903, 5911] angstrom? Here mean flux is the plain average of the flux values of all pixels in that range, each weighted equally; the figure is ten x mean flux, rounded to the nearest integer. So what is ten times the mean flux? 168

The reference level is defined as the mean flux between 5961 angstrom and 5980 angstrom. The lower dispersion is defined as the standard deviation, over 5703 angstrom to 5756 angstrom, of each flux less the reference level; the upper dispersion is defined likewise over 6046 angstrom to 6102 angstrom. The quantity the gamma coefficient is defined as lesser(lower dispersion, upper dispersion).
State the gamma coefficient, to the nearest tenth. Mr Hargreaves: 1.0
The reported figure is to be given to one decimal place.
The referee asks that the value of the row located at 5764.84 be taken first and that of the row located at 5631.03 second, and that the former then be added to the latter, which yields 37.9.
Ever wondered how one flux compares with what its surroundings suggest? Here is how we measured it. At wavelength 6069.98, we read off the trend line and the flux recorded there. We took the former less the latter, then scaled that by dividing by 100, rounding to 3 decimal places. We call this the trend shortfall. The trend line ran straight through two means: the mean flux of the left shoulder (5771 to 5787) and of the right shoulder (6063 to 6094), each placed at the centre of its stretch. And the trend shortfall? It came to -0.019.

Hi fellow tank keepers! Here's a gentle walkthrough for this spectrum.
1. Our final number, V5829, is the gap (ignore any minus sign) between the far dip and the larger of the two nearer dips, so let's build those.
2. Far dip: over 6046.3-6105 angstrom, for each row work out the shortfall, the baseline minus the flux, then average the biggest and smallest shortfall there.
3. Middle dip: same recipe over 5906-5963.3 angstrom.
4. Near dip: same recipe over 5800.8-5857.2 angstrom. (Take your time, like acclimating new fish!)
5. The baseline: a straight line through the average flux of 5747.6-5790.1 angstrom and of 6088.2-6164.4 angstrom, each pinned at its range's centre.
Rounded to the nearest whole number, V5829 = 2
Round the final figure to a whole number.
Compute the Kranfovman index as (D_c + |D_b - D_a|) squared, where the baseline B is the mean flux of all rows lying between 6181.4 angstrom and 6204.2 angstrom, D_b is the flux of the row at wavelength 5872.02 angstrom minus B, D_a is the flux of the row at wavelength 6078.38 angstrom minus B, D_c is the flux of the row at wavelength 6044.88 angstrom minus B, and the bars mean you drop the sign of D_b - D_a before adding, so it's 29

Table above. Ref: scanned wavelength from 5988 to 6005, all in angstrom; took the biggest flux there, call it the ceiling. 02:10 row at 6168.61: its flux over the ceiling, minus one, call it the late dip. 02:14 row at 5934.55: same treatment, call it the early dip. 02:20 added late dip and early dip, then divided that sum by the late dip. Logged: 1.5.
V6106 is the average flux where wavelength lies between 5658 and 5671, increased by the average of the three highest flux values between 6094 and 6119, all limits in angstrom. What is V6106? 40.0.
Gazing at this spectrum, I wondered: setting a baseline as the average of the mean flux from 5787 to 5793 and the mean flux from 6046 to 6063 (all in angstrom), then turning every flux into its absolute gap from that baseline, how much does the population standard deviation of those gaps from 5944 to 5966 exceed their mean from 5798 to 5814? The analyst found -0.8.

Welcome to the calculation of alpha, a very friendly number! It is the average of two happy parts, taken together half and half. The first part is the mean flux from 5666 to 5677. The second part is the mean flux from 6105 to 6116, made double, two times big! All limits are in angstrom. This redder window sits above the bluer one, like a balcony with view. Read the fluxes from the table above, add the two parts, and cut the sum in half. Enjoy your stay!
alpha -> 30.8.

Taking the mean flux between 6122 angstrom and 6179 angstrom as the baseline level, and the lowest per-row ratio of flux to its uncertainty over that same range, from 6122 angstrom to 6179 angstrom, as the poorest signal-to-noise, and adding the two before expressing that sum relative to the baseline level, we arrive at 1.97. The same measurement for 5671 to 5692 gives 2.01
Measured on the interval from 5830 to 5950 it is 1.32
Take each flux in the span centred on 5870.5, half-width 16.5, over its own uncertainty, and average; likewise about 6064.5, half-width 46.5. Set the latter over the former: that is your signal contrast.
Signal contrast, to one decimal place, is 1.5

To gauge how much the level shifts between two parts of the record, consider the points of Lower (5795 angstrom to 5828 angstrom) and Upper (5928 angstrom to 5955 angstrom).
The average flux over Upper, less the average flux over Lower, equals -1.5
